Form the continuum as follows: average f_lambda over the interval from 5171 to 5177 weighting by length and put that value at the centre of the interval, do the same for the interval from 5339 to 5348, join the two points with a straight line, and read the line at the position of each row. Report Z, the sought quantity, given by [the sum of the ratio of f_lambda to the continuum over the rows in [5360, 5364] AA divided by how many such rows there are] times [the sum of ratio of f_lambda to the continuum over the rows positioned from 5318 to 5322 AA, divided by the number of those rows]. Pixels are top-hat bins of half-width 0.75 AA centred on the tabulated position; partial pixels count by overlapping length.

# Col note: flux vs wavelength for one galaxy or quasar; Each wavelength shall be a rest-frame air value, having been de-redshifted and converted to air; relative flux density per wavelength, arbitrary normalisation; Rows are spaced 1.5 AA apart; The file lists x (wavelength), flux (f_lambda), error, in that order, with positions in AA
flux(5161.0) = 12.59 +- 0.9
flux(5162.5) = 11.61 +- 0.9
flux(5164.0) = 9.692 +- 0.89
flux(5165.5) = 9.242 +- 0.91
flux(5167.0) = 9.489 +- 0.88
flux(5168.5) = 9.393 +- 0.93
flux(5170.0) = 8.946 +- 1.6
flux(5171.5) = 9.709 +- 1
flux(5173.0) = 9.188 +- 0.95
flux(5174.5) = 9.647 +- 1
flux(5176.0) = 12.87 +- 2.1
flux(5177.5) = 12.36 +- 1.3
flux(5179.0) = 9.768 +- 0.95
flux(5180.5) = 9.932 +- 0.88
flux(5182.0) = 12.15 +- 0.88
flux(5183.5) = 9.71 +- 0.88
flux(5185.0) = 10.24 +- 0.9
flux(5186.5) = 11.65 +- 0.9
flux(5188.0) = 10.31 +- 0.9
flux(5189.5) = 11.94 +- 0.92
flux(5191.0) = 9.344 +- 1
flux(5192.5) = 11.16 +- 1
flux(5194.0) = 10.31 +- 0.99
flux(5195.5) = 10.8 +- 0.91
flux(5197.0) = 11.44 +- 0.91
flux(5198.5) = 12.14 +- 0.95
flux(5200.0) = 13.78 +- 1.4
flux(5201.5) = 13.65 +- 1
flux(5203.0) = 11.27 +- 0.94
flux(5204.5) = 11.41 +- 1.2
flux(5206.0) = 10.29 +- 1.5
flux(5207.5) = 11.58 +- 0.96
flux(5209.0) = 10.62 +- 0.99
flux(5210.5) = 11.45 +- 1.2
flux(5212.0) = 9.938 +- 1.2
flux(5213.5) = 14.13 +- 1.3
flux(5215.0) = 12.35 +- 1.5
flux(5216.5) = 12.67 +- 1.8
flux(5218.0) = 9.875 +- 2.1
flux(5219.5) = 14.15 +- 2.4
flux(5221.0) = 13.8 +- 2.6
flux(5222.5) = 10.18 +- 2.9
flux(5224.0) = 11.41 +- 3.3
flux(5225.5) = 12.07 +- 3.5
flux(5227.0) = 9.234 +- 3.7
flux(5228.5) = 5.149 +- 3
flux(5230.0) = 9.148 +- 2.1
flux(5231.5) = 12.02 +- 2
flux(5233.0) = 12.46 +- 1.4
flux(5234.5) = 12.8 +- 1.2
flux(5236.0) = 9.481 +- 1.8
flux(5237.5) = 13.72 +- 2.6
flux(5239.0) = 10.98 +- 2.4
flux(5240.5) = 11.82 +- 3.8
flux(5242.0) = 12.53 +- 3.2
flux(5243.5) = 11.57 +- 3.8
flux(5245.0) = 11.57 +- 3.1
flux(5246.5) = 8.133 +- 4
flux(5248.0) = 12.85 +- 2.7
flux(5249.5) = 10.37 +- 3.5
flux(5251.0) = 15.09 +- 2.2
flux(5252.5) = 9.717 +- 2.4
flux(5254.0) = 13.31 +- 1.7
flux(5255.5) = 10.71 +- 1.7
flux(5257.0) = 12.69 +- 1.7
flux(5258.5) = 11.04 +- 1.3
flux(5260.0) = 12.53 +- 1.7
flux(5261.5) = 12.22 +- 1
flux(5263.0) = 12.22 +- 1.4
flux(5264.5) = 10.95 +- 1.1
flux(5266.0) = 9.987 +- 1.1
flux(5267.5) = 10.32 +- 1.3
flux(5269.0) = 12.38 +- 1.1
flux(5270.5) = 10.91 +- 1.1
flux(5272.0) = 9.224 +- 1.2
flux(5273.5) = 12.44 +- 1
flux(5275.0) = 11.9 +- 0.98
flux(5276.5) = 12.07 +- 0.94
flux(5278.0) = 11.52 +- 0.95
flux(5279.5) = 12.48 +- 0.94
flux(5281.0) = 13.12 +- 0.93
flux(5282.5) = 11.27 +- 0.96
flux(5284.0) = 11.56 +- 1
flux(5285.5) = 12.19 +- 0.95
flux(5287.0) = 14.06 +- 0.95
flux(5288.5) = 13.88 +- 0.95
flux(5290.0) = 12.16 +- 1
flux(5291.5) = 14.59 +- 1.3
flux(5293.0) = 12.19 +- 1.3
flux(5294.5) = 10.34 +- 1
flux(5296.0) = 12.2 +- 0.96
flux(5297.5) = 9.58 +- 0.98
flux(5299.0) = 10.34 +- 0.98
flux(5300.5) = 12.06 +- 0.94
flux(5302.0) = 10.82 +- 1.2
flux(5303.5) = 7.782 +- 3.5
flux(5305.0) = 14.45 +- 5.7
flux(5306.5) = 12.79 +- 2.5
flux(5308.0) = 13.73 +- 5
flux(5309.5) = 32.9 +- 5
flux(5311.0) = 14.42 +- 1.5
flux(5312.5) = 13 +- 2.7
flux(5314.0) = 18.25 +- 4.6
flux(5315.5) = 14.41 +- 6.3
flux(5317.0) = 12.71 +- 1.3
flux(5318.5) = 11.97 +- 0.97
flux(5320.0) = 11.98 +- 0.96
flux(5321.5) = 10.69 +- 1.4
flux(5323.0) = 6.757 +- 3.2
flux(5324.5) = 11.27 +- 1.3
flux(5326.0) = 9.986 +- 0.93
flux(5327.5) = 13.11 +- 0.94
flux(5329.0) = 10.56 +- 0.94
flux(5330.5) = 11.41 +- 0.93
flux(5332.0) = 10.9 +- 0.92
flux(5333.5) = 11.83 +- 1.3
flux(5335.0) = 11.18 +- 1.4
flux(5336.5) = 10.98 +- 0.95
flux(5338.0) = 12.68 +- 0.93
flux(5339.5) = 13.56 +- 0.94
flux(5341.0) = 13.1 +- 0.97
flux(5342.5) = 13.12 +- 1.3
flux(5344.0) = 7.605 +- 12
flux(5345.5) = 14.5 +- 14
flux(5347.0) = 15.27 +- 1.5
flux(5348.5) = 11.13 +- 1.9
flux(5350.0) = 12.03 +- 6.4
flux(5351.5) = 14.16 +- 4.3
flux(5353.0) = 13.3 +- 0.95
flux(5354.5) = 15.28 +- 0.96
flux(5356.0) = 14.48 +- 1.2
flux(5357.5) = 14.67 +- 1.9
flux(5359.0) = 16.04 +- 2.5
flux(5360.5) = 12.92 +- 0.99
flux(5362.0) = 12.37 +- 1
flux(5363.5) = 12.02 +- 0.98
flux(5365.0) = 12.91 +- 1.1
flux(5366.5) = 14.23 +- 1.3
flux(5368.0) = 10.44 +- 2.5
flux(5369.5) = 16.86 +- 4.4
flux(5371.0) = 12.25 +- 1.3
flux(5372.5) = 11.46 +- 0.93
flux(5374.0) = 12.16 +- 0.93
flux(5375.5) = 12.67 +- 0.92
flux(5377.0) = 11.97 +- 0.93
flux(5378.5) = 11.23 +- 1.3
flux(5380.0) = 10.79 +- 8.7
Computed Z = 0.88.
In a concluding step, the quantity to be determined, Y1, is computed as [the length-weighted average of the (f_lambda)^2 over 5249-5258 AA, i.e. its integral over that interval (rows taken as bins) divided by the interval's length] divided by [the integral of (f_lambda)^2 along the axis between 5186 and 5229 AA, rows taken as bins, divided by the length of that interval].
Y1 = 1.12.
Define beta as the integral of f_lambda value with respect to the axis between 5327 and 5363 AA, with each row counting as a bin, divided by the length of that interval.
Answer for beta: 12.8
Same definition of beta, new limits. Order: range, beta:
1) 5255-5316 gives 12.6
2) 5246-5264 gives 11.8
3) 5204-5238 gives 11.3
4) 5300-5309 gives 12.5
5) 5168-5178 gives 10.3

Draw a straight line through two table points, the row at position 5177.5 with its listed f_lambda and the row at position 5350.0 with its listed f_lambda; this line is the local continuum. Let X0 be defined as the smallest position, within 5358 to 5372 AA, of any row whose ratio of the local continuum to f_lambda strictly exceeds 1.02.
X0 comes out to 5368.0 AA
